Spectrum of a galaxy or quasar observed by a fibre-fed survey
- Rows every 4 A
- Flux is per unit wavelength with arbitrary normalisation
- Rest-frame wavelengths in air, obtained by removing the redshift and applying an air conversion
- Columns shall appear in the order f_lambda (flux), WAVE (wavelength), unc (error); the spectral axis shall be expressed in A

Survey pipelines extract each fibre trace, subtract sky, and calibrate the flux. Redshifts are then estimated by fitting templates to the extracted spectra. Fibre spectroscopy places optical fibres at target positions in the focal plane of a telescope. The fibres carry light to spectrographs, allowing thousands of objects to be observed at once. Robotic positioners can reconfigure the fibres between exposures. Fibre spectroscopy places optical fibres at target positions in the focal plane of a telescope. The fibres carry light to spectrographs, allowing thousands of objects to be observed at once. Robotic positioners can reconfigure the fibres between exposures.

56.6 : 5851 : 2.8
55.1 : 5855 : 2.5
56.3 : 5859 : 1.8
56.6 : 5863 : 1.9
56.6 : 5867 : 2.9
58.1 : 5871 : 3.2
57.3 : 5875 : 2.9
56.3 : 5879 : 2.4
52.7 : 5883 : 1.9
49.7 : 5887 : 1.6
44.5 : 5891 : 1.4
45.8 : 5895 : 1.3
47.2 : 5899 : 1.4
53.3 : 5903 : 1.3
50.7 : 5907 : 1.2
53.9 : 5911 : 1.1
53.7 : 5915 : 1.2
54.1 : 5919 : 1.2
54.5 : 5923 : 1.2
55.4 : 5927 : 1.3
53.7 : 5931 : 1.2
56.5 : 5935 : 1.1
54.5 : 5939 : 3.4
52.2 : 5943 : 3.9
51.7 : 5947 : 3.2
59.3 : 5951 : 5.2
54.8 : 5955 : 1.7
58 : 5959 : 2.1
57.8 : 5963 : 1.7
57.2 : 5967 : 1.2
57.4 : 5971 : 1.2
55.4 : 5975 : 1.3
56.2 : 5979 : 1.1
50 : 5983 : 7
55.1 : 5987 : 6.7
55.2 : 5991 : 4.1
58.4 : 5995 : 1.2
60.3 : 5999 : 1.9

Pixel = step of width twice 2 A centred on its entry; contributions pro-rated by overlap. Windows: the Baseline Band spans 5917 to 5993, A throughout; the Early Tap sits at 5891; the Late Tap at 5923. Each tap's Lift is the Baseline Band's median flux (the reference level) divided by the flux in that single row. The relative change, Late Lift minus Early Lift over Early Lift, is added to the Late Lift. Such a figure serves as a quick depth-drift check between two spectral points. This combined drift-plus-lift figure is 0.83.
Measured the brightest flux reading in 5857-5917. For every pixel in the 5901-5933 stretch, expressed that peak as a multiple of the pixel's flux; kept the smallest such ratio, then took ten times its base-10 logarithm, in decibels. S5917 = 0.21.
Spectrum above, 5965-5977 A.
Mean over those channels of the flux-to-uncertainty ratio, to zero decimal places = 46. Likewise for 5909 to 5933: 45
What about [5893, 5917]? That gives 41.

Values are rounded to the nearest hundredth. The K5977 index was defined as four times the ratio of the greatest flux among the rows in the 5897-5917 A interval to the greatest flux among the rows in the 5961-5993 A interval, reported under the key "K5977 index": 3.73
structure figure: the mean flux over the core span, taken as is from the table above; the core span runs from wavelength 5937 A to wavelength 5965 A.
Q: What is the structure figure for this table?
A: 55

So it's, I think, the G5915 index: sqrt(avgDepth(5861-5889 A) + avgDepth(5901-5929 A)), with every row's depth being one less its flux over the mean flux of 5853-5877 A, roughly 0.28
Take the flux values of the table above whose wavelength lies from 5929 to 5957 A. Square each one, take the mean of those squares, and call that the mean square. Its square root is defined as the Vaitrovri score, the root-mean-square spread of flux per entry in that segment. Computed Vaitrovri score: 54.7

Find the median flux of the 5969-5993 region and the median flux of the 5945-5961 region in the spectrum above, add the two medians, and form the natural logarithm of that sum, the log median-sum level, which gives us 4.72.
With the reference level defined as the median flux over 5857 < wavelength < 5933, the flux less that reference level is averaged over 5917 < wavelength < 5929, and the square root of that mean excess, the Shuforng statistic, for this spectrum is 0.9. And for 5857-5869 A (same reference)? 1.6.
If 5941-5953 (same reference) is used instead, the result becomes 0.7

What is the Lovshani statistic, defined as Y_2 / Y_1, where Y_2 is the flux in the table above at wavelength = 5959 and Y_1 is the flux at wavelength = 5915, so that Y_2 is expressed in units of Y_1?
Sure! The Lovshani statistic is 1.08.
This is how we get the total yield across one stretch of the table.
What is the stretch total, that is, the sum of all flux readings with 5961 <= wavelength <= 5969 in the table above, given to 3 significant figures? 115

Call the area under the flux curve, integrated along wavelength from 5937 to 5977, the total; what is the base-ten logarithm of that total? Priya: 3.35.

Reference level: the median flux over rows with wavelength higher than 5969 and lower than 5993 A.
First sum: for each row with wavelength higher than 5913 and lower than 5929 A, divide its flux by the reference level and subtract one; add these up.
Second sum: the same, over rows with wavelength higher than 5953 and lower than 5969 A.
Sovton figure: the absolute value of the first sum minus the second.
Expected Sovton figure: 0.18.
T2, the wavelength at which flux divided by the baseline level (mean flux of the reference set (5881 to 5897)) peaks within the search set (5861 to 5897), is 5871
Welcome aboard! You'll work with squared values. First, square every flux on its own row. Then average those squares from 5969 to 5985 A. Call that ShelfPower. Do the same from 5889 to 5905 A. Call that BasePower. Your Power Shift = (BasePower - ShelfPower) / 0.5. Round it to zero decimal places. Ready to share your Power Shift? -1438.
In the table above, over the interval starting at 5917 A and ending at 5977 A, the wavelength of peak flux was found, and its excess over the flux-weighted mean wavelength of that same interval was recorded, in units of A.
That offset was 3.7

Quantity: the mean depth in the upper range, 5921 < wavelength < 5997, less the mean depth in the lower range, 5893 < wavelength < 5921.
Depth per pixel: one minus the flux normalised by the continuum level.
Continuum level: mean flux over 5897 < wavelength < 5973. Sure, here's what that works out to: -0.077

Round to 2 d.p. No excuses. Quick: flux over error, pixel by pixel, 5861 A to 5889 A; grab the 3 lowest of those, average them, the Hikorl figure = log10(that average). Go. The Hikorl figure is 1.28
